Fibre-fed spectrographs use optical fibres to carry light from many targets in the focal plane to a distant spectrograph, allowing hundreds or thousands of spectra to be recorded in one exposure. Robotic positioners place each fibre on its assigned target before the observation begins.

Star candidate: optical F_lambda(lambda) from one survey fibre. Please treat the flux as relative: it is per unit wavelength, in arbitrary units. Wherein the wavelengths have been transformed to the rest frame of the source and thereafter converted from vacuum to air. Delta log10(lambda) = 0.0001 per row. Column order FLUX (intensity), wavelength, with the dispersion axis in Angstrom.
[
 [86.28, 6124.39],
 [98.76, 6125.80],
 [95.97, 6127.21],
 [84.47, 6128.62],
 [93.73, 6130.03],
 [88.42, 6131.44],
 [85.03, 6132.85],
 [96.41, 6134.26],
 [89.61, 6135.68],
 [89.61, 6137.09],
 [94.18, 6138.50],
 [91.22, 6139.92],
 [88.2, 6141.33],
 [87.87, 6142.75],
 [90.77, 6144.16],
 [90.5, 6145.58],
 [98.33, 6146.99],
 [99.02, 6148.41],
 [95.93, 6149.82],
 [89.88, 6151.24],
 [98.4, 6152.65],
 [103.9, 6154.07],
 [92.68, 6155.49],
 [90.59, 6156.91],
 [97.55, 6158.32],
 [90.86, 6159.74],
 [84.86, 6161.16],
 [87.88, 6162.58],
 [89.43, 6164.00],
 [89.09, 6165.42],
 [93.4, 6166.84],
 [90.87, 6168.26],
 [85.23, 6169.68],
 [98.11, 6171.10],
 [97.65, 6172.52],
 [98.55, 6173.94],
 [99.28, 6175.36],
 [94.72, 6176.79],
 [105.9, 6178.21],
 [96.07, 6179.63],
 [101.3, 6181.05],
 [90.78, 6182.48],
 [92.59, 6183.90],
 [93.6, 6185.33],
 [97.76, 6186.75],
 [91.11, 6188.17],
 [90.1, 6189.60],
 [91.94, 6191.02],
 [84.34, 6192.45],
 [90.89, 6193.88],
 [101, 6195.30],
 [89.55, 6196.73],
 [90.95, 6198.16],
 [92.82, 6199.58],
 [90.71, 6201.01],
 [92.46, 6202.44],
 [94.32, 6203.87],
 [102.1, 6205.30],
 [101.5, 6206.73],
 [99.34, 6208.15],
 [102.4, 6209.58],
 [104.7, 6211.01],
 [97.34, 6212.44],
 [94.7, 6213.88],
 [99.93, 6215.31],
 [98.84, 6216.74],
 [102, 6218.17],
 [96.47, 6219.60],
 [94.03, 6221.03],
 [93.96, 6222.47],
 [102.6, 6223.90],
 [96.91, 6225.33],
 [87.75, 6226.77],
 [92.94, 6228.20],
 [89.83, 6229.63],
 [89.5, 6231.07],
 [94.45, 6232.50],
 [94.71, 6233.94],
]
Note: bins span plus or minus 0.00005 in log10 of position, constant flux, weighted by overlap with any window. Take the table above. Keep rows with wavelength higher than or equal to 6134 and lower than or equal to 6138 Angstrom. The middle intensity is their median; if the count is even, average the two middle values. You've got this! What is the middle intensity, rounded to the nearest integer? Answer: 90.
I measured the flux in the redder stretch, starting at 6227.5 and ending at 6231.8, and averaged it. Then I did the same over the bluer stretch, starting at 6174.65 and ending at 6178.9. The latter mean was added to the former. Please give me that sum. 190.7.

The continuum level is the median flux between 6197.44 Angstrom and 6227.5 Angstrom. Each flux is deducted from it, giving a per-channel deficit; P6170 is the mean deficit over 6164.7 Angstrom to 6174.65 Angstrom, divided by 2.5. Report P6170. 1.5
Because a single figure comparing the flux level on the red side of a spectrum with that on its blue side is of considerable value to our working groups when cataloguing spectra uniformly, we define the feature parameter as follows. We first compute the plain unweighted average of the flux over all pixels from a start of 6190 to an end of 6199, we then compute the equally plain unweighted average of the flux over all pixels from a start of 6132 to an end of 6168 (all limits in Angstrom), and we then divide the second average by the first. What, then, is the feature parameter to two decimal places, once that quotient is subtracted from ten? 8.99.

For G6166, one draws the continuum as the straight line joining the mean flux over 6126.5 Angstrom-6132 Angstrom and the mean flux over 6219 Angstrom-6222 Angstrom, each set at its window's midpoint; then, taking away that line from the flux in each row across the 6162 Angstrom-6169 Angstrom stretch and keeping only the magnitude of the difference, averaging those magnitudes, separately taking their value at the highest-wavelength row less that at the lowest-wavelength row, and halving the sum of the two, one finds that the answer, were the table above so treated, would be 0.0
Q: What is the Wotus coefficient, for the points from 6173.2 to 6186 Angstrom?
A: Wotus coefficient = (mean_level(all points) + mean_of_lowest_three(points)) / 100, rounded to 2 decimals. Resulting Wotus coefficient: 1.89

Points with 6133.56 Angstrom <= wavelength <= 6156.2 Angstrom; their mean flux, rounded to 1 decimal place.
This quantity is 93.5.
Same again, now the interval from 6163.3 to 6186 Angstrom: 94.8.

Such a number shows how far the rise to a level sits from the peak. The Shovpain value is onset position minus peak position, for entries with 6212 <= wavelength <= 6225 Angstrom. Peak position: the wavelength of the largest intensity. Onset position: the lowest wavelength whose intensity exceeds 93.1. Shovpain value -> -11.5 Angstrom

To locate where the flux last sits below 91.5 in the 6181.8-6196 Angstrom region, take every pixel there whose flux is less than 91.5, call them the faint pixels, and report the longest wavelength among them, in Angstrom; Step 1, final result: 6193.88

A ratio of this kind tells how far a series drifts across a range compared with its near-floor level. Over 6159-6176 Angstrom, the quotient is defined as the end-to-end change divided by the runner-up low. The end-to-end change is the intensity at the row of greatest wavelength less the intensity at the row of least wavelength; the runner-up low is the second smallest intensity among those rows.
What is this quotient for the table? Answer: 0.10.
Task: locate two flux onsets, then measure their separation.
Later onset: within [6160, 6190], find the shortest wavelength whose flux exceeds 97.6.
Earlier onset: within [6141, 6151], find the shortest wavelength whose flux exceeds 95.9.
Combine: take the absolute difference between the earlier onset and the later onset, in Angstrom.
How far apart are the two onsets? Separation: 24.1 Angstrom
